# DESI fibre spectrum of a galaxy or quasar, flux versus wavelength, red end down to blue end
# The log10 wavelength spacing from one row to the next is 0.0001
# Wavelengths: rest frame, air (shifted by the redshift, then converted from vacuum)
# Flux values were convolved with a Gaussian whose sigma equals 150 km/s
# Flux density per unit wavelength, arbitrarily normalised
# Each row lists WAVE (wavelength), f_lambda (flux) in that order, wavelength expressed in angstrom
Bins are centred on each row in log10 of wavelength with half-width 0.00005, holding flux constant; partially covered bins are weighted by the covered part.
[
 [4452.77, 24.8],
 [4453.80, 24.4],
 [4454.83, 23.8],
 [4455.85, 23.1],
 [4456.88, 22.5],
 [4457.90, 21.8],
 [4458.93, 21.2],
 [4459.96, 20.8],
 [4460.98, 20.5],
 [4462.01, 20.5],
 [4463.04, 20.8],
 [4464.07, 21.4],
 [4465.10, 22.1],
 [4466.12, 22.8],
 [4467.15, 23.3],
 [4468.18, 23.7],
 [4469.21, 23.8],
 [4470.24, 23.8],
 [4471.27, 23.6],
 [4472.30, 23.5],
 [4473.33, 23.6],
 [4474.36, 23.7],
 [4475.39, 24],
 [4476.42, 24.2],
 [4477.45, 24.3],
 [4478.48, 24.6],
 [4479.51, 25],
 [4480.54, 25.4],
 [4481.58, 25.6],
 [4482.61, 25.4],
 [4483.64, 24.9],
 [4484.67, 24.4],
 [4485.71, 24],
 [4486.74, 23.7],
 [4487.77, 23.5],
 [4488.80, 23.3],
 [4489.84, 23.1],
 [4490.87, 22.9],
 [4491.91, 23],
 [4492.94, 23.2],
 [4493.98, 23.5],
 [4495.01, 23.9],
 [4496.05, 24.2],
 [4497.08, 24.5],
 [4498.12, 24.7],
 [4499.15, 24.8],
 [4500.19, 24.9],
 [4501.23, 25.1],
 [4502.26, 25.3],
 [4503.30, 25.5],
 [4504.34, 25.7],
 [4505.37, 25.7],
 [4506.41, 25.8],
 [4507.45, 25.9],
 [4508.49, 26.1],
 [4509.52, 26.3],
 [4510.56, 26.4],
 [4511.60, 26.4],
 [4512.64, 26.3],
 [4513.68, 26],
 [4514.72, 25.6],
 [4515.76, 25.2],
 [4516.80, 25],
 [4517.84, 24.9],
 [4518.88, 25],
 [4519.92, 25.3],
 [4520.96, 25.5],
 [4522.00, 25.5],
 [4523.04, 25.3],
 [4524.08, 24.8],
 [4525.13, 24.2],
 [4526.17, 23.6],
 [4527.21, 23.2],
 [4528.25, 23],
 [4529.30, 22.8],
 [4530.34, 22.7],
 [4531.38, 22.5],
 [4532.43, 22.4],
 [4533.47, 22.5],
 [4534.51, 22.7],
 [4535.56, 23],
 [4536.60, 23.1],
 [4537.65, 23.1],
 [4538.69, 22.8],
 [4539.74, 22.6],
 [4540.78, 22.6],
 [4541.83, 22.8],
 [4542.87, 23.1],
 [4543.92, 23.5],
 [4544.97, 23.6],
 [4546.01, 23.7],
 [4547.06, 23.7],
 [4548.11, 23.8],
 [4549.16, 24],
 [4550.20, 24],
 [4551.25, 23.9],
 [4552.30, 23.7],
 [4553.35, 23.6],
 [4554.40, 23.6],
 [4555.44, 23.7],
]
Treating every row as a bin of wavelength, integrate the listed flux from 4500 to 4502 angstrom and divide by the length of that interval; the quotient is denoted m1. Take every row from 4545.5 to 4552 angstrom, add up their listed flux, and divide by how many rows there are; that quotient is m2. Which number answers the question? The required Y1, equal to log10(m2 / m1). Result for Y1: -0.02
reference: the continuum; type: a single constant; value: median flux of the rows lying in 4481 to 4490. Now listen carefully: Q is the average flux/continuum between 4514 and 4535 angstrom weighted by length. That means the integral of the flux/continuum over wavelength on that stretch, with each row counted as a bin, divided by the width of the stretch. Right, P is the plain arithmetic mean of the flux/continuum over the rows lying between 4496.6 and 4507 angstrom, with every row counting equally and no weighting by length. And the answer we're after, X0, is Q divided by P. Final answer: 0.96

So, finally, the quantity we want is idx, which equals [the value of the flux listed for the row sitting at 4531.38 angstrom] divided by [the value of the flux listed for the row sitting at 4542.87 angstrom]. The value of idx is 0.97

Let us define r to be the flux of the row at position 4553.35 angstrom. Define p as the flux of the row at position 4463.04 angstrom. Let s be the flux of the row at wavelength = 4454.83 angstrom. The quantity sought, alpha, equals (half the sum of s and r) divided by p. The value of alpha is 1.14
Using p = 20.8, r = 23.6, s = 23.8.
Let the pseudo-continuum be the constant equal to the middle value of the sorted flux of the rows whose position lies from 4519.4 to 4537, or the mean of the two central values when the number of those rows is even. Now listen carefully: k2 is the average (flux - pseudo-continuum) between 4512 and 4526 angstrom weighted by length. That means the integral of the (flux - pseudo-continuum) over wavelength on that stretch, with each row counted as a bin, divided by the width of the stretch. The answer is 2.1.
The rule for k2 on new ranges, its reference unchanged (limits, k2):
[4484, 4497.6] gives 0.5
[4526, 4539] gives -0.2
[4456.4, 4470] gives -1.1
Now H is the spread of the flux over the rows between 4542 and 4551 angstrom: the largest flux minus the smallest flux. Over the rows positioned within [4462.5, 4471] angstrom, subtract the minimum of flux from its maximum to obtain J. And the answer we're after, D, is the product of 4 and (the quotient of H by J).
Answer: 1.2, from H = 0.9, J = 3.0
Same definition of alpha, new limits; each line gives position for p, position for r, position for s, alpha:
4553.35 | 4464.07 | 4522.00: 0.99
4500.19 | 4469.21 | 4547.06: 0.95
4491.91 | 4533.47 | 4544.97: 1.00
